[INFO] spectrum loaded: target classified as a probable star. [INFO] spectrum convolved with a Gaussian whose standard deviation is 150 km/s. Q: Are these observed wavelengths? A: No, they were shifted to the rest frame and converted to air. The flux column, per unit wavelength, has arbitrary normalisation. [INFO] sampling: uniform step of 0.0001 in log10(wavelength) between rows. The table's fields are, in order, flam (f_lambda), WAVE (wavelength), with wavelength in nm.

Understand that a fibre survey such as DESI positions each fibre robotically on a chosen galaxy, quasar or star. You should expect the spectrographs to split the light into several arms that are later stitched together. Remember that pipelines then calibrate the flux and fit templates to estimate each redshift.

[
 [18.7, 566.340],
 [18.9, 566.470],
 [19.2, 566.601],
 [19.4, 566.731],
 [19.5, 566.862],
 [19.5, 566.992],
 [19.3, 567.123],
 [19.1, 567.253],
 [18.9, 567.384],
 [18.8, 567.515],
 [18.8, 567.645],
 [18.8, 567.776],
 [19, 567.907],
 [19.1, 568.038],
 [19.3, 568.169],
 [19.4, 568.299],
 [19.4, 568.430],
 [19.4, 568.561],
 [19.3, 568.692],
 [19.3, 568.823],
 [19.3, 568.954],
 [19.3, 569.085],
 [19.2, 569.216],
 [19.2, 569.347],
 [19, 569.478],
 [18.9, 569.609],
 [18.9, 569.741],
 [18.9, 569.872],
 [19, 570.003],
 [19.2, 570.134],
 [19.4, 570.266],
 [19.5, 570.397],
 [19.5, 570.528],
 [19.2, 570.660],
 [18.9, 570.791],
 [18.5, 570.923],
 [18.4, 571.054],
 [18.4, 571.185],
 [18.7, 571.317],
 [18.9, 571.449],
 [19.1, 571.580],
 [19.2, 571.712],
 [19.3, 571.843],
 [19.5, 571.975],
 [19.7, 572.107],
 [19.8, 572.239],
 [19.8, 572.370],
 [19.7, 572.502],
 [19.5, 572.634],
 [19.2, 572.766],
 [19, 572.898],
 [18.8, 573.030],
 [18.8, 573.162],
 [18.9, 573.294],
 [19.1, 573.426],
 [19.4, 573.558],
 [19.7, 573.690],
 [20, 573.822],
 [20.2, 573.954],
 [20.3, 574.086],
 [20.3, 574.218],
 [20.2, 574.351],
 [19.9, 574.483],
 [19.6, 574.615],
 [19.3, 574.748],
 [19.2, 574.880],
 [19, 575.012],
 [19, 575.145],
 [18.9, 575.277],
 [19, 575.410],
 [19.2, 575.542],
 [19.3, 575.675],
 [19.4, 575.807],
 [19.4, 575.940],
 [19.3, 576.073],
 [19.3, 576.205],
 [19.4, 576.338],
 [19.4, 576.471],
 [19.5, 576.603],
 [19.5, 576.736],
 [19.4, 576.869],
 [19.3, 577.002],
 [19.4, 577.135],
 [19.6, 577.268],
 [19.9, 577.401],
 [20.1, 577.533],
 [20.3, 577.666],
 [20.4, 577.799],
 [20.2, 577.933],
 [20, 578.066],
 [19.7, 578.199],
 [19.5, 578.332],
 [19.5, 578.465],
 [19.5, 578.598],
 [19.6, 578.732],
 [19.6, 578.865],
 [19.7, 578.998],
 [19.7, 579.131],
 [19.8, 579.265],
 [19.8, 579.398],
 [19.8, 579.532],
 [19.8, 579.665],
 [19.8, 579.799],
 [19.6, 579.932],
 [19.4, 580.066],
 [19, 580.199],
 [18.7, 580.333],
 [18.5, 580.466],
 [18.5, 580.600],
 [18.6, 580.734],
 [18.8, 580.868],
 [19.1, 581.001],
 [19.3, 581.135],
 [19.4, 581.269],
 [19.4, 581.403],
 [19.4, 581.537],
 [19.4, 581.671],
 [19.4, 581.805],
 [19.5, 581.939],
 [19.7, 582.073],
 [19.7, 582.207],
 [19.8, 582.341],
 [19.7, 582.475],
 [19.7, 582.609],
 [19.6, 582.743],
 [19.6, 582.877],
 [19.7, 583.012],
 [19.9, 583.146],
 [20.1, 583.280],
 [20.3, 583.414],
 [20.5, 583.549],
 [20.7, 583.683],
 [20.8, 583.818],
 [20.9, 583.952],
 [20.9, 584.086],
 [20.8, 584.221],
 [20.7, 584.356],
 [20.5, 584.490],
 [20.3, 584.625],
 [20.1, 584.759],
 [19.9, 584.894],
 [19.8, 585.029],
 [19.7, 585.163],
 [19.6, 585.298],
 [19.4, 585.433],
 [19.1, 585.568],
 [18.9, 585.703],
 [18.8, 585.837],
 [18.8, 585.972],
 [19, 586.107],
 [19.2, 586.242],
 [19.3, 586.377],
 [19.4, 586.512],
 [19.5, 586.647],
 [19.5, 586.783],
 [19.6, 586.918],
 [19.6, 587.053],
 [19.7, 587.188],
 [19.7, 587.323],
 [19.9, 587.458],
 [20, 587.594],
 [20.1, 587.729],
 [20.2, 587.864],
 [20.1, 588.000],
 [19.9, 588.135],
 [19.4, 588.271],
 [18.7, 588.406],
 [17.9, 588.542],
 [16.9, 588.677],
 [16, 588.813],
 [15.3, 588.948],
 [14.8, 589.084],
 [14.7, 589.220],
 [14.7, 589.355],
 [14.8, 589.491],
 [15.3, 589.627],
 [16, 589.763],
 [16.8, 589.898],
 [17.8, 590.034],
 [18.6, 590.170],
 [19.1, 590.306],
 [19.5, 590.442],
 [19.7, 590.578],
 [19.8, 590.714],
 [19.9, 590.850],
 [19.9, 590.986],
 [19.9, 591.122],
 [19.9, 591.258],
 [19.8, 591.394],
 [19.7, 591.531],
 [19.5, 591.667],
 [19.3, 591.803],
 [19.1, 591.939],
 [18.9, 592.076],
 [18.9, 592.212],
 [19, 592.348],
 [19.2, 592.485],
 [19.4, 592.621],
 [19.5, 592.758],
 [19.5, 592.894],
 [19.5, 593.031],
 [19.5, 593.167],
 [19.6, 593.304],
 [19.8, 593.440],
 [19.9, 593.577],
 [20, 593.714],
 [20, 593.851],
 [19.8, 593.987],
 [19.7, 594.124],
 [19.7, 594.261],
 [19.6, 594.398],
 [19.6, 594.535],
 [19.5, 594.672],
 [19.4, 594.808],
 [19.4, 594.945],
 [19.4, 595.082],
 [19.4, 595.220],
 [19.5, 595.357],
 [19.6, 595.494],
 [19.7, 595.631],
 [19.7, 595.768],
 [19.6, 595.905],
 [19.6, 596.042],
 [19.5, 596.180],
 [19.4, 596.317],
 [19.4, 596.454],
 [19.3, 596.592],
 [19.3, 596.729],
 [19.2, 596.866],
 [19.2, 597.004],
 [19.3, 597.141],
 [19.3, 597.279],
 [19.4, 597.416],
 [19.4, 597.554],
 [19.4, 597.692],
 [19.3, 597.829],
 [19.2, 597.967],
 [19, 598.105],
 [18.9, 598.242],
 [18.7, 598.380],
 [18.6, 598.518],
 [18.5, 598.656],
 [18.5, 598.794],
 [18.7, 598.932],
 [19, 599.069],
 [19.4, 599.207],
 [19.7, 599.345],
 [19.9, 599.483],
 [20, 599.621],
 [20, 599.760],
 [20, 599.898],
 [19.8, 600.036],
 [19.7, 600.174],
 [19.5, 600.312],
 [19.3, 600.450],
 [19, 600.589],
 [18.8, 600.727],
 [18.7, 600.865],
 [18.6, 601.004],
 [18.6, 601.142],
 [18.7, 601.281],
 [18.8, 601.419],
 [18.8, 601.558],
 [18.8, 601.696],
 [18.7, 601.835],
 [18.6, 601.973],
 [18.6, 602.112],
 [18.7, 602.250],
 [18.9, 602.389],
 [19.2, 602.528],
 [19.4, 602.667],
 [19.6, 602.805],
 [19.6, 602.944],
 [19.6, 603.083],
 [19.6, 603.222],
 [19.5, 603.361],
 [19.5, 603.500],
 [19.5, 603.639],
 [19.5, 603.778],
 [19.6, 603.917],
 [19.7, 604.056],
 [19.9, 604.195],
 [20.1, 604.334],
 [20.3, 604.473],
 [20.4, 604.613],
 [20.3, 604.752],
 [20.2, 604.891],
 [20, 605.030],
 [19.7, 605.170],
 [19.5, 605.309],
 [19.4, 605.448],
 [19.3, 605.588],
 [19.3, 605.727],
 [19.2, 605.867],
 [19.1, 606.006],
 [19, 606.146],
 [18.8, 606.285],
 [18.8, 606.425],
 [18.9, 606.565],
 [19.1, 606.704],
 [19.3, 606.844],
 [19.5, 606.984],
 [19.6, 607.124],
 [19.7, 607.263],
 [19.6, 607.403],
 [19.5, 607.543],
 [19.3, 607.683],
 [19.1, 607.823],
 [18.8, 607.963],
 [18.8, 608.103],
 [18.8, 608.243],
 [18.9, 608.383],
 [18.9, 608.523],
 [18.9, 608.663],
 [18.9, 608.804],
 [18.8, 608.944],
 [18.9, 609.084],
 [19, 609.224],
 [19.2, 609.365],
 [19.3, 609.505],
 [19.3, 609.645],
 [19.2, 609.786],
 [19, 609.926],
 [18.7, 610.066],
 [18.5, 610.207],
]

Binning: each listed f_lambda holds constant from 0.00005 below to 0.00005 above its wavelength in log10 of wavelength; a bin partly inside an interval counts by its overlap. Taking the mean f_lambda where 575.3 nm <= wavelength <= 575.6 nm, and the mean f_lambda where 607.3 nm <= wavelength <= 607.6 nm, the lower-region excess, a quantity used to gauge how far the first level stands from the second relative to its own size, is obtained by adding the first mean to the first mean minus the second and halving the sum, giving 9.3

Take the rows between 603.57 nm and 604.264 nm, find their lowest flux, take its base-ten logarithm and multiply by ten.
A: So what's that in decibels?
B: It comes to 12.9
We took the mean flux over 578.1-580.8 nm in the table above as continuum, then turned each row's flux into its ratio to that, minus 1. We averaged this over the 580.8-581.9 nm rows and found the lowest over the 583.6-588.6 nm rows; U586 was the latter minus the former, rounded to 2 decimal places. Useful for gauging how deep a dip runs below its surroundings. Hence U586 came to -0.07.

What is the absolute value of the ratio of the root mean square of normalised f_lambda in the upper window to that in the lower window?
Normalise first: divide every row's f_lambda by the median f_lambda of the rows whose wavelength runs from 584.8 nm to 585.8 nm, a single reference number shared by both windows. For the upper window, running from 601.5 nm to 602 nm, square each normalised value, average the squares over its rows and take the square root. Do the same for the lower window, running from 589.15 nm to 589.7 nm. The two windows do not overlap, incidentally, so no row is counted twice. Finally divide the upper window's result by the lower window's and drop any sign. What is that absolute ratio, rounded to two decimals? 1.26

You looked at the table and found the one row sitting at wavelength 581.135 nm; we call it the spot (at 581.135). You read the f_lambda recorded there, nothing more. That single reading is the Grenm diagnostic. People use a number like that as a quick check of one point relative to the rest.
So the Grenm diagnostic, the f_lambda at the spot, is 19.3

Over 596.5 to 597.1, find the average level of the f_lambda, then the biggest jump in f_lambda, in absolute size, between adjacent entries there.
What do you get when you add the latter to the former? 19.4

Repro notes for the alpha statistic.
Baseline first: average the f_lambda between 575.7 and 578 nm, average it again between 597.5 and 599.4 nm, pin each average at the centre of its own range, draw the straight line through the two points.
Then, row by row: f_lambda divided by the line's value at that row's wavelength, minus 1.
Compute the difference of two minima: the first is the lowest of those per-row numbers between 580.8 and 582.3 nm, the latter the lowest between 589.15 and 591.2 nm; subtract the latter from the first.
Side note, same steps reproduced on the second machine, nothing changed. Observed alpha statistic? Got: 0.20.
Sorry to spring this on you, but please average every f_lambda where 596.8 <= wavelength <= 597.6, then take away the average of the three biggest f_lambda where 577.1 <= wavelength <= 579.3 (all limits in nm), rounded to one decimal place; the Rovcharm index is -1.0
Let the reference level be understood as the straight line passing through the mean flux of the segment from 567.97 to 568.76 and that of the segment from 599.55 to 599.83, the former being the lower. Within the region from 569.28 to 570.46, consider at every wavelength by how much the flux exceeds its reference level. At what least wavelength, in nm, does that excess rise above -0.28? 569.347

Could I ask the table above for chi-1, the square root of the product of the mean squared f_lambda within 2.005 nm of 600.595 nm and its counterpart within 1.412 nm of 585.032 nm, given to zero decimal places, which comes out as 380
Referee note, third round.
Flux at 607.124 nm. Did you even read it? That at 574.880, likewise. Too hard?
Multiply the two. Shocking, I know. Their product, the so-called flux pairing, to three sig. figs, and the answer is 376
